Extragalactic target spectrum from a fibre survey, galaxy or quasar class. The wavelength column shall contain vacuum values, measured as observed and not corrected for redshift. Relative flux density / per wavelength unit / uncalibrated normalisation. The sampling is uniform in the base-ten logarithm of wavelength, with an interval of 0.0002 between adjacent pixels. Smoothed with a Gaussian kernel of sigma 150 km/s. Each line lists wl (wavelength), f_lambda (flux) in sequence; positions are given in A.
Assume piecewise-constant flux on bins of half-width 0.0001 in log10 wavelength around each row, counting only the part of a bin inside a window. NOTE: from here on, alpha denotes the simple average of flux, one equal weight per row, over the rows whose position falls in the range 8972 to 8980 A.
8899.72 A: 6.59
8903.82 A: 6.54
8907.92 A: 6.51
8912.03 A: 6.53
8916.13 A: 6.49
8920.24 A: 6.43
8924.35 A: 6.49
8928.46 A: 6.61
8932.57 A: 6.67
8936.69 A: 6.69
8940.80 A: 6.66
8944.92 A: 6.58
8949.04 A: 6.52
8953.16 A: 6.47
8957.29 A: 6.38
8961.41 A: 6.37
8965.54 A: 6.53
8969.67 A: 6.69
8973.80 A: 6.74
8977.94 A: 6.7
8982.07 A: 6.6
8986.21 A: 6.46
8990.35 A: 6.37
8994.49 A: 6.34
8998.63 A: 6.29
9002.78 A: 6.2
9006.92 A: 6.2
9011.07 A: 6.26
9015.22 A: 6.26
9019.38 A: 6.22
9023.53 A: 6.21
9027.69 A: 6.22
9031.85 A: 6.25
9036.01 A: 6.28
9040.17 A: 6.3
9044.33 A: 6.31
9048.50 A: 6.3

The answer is 6.7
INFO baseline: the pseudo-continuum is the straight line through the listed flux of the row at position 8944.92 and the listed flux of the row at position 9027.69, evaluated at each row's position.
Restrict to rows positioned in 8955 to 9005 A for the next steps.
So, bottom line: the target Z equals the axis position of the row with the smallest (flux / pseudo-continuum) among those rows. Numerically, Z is 8957.29 A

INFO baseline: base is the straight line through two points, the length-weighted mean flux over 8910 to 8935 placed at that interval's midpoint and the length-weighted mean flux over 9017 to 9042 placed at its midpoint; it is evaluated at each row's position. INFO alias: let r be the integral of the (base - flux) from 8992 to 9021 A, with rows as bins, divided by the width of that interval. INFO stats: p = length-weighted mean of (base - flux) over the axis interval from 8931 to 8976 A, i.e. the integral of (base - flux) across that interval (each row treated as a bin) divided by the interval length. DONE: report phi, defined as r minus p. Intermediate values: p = -0.118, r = 0.05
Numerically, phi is 0.17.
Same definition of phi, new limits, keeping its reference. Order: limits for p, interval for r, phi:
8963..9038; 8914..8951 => -0.01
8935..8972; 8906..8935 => 0.10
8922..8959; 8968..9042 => 0.02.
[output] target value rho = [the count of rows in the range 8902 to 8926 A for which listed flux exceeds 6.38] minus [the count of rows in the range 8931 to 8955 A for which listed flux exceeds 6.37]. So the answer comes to 0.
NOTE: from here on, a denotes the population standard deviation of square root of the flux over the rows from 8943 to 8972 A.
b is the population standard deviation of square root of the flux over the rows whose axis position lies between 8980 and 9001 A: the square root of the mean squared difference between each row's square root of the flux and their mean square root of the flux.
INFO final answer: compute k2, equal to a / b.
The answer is 0.9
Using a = 0.0204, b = 0.021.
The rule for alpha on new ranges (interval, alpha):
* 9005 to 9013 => 6.2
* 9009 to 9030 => 6.2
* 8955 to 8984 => 6.6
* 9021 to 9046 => 6.3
